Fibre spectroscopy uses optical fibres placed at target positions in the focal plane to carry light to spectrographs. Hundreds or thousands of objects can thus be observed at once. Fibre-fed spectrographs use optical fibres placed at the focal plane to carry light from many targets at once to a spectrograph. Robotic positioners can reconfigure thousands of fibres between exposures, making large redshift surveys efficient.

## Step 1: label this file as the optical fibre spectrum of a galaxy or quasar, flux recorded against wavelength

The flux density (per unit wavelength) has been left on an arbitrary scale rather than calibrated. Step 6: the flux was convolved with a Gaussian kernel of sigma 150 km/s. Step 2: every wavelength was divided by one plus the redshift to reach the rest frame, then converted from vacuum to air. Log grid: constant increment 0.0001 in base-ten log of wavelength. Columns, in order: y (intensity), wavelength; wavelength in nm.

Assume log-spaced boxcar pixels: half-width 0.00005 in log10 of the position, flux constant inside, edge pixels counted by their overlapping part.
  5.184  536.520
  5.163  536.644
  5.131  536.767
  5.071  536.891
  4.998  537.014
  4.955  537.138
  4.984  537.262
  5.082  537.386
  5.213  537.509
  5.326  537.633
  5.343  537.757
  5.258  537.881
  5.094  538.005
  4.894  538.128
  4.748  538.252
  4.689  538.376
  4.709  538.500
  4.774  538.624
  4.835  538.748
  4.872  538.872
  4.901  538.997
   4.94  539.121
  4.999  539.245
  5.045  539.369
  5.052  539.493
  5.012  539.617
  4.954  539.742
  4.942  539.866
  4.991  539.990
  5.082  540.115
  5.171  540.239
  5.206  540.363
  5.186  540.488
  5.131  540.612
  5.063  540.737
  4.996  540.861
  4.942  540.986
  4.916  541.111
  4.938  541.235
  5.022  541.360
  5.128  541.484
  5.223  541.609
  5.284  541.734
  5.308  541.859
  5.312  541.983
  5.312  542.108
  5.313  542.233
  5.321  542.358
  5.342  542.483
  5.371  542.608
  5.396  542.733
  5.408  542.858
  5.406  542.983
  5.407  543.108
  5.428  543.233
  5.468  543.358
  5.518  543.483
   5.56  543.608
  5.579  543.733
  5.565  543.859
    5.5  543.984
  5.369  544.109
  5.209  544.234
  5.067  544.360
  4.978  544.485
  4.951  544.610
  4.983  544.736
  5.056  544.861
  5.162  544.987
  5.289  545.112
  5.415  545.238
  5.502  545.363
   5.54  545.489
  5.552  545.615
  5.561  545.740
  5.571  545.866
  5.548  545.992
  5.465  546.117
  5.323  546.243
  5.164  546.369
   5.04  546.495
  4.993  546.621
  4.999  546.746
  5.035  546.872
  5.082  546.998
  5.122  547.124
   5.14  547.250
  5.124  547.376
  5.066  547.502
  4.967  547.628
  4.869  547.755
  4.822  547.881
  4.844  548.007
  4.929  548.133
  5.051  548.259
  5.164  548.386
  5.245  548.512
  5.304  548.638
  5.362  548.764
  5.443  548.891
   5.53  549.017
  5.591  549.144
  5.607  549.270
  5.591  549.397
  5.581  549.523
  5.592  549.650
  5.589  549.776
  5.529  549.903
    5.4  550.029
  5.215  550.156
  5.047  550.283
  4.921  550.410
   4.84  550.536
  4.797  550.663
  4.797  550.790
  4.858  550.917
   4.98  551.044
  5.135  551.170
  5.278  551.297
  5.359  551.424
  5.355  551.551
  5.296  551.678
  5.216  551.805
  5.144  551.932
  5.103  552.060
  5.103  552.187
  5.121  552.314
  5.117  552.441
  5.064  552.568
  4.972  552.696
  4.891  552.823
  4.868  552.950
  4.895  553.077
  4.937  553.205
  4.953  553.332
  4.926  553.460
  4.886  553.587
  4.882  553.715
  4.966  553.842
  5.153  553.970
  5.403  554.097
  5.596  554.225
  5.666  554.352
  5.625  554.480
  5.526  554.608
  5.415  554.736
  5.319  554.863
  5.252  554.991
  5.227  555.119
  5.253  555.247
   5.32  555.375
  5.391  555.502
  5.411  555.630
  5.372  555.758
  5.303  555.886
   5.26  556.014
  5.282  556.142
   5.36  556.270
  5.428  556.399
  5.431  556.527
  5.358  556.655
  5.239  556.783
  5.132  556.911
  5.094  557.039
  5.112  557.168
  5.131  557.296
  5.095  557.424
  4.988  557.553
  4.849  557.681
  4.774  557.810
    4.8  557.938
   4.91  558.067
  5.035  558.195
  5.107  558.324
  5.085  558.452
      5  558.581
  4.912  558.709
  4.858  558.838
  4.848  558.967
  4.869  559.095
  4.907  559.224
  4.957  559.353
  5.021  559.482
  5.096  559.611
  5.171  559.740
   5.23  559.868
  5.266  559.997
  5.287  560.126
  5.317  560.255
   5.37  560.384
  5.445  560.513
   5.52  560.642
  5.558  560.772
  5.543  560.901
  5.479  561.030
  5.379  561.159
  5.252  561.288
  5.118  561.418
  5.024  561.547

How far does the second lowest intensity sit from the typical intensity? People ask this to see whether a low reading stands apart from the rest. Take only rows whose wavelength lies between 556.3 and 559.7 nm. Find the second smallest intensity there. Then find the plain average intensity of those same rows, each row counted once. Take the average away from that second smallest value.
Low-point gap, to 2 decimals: -0.24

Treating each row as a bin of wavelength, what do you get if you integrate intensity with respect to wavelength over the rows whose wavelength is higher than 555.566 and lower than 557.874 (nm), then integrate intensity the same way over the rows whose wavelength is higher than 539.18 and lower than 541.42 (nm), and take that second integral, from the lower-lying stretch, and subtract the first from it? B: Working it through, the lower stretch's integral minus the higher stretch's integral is -0.72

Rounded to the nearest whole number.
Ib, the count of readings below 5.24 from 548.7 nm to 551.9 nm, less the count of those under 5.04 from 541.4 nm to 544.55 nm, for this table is 9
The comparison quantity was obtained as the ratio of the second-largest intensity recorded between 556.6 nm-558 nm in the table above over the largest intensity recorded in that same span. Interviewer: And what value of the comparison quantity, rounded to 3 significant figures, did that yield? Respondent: 0.978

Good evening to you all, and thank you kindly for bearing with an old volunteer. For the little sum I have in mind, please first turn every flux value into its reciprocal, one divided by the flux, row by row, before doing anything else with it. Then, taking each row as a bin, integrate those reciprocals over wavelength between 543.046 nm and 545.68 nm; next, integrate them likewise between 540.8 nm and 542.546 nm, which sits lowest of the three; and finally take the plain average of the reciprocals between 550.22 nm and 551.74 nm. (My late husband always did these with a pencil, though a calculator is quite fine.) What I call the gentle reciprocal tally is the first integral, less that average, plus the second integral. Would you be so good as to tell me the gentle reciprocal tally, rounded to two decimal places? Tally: 0.63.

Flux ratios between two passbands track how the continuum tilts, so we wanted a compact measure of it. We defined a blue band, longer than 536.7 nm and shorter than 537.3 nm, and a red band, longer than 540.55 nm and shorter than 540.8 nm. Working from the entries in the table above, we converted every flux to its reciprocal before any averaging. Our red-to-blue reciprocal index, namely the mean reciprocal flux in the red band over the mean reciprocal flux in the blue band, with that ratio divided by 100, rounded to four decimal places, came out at 0.0099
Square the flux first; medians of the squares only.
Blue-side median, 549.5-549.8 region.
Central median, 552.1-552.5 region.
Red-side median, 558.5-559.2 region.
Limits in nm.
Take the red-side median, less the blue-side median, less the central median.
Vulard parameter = -33.7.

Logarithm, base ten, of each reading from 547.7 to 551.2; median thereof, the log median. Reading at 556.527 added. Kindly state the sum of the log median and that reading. 6.15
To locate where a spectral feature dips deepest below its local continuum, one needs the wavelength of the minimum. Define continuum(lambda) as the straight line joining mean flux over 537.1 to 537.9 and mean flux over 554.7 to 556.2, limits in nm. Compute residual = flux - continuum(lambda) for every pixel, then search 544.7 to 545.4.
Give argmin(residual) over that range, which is 544.736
